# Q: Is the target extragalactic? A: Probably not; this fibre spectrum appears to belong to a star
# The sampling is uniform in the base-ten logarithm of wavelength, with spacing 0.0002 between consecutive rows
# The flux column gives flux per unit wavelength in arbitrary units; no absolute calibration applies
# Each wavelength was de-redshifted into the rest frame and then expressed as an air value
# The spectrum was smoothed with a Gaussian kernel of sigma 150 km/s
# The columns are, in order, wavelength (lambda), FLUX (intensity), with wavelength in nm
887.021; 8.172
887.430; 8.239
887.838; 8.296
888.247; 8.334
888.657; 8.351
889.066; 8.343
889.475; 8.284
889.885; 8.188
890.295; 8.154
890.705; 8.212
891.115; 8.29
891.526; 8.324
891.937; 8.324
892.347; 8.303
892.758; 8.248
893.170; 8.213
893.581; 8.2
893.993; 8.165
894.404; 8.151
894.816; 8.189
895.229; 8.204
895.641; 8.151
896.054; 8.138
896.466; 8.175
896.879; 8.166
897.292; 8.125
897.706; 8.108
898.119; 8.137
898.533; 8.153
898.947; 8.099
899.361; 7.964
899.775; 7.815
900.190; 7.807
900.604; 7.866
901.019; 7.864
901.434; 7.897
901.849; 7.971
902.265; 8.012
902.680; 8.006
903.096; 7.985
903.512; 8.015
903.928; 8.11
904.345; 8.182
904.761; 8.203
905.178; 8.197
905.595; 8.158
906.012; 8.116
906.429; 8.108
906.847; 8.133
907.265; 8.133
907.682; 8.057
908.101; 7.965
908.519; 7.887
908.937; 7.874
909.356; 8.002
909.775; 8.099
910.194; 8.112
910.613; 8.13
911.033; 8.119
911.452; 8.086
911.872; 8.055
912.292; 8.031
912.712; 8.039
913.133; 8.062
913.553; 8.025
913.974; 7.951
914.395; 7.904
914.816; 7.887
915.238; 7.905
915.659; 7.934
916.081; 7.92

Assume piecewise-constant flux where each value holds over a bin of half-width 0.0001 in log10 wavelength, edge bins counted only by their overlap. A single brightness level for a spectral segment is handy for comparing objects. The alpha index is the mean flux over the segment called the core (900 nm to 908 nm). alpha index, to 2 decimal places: 8.04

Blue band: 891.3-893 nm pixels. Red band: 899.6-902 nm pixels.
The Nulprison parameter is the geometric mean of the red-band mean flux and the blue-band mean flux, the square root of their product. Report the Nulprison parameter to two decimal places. 8.08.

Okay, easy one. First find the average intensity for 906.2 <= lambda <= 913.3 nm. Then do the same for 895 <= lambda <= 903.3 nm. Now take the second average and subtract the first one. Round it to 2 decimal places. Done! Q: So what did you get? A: -0.02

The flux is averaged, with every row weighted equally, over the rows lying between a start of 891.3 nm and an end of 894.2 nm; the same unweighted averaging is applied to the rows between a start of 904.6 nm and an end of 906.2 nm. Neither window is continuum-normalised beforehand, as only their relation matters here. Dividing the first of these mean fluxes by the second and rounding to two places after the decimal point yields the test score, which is 1.01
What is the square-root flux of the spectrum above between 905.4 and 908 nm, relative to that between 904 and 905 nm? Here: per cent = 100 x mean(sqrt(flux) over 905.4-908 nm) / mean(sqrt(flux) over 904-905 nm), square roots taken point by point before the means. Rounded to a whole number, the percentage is 100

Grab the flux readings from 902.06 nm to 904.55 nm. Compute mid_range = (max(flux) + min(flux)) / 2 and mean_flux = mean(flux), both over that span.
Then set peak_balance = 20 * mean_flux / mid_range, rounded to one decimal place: 19.9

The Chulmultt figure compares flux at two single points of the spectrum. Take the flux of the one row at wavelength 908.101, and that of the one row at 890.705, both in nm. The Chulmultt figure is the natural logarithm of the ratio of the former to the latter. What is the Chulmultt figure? -0.031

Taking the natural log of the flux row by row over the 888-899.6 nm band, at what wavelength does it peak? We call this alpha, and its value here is 888.657 nm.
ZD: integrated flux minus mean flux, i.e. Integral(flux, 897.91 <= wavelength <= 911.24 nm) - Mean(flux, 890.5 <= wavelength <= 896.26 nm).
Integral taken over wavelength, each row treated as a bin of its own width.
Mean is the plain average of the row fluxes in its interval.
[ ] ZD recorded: 99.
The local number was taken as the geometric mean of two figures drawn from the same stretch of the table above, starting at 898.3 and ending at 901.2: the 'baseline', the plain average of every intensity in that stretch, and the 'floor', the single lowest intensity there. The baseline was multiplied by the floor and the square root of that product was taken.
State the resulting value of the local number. 7.87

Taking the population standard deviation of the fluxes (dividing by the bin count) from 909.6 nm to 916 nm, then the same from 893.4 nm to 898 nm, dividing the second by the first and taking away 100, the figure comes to -99.6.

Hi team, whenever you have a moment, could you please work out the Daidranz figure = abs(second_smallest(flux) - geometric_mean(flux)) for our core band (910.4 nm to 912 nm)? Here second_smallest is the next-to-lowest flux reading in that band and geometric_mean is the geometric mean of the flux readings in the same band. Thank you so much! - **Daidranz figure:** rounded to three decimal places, 0.011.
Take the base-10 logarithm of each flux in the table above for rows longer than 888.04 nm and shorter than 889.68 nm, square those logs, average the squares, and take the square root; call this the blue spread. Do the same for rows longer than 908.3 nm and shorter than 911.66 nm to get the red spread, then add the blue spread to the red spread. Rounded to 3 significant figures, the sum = 1.83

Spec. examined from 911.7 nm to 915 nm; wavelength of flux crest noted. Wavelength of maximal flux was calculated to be 913.133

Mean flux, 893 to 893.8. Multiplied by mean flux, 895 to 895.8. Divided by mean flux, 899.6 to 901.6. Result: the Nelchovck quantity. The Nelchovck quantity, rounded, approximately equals 8.55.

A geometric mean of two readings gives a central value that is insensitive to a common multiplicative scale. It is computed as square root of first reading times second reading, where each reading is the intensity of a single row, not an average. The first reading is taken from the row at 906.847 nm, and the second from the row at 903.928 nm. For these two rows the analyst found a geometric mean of 8.12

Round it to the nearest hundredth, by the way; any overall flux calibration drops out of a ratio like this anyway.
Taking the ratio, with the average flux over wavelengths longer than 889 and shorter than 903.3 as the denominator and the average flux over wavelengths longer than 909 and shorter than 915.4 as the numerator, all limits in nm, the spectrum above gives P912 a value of 0.99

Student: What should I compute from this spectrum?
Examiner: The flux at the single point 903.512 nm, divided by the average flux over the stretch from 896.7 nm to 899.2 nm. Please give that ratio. 0.99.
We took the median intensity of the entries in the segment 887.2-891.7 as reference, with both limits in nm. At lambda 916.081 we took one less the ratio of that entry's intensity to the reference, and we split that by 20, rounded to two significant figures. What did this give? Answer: 0.0022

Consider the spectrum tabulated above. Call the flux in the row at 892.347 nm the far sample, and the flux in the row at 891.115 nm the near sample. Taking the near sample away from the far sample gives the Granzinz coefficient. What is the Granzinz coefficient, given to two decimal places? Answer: 0.01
